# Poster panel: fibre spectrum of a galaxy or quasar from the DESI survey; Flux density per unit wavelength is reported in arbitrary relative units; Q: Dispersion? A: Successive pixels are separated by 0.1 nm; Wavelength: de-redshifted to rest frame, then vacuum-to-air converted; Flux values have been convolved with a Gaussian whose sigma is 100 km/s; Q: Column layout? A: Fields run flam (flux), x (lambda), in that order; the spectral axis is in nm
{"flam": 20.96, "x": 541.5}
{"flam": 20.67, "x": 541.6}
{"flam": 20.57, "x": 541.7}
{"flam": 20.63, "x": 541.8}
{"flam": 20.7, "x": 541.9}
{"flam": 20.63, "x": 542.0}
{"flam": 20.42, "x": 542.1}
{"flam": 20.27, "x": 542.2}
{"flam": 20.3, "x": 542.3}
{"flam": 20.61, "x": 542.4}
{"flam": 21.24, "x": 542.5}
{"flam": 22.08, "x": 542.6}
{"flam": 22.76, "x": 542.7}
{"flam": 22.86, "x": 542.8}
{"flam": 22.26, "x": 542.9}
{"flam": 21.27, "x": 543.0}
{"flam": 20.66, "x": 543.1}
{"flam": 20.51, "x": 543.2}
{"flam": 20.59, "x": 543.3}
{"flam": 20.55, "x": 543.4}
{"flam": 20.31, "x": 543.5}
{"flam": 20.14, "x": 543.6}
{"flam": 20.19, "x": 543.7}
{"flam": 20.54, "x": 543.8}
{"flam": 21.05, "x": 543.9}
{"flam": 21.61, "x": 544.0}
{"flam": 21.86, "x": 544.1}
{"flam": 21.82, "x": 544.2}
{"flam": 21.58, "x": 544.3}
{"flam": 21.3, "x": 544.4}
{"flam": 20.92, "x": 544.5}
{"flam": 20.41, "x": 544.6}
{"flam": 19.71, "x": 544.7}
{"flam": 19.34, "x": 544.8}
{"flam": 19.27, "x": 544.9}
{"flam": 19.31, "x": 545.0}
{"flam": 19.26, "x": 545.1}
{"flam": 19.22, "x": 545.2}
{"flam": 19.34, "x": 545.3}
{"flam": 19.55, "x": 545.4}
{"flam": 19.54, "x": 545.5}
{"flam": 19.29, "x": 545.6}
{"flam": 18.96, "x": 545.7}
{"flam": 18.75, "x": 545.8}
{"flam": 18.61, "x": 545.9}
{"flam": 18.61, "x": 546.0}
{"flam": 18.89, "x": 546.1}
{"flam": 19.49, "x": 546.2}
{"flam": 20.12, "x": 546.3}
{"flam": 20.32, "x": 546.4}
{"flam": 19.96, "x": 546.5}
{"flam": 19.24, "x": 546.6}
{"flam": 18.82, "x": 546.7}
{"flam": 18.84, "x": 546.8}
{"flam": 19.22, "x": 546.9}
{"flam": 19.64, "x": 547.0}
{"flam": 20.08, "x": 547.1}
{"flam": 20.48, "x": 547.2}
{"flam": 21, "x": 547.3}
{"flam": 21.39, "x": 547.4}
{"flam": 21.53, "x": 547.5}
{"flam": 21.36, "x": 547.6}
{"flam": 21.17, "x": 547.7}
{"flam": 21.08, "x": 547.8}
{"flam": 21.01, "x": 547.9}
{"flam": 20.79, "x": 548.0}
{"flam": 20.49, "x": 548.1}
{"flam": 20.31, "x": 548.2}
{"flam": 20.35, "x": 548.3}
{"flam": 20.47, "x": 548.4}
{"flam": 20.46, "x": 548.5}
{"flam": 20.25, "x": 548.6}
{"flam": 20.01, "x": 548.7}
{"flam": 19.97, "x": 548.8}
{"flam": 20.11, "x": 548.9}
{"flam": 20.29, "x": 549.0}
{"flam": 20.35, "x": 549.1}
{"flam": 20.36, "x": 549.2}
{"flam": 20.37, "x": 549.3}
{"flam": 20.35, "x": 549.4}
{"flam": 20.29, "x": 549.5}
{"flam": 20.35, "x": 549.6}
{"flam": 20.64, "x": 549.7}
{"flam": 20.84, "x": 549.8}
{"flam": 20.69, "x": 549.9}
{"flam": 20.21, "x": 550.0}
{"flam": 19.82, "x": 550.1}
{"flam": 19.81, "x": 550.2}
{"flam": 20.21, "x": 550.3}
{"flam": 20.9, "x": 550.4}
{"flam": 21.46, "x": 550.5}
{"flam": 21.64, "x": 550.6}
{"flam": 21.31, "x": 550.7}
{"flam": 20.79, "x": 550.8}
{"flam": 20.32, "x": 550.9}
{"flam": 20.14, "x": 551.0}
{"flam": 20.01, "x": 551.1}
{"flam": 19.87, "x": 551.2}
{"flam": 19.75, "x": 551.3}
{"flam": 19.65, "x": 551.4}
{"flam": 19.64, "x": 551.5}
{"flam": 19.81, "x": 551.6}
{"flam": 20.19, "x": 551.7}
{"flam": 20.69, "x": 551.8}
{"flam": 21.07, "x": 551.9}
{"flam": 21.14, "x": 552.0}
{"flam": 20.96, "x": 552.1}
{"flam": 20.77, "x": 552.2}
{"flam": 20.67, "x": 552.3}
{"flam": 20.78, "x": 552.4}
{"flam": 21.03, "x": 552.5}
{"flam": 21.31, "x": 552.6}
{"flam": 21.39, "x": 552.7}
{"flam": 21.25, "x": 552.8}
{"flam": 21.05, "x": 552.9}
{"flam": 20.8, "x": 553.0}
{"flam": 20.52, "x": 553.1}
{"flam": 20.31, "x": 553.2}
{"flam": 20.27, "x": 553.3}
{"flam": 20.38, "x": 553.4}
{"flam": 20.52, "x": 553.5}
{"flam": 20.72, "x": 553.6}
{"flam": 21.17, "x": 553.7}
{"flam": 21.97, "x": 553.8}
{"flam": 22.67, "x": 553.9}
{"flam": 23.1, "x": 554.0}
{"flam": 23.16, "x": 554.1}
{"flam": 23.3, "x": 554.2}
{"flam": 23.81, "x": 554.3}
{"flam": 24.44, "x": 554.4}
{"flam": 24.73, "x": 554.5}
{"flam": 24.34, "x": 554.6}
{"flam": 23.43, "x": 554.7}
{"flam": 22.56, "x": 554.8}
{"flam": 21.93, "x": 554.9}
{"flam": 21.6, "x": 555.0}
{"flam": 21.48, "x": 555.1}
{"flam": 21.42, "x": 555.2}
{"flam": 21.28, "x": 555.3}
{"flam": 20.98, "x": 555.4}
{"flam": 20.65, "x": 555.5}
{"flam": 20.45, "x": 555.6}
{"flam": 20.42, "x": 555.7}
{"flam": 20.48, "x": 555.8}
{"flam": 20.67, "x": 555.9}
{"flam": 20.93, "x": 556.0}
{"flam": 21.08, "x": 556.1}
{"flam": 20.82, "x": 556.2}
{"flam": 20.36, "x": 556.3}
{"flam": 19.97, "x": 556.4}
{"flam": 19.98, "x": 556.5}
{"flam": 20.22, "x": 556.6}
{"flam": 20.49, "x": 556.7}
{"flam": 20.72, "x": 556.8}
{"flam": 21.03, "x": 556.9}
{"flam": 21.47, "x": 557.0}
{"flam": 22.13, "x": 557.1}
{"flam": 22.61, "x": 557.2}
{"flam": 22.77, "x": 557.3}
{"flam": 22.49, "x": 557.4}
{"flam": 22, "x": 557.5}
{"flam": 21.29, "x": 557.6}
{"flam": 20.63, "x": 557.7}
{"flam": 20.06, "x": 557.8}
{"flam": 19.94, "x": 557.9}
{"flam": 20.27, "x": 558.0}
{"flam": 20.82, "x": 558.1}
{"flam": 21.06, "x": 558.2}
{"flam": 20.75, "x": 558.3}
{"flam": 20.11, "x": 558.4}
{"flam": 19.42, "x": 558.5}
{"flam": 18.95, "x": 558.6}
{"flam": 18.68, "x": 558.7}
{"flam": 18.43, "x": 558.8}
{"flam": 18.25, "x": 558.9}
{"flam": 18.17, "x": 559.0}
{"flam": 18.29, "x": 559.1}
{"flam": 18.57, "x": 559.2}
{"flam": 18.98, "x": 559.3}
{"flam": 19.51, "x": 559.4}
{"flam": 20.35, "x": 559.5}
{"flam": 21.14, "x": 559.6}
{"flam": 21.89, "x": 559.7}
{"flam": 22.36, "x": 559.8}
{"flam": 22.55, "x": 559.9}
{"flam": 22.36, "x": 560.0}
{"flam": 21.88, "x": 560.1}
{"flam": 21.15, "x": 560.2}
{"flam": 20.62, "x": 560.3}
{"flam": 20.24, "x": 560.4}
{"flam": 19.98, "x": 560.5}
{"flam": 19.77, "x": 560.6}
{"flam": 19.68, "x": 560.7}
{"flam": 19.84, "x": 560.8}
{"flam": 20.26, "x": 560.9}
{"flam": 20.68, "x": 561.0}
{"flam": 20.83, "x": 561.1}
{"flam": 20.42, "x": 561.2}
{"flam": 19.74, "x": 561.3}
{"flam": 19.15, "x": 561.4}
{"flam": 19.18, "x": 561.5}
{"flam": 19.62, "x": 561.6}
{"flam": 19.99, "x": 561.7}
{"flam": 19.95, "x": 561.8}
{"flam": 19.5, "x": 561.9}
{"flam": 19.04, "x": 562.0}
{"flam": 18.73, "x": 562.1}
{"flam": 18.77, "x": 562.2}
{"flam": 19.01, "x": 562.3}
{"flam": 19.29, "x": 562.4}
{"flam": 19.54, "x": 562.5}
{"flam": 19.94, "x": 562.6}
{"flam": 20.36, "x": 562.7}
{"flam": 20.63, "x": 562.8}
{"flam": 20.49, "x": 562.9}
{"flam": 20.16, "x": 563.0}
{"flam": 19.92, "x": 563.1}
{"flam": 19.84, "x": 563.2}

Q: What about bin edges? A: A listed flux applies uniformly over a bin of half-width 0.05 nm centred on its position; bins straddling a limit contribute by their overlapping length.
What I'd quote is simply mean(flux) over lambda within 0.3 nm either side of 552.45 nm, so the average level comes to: 21.0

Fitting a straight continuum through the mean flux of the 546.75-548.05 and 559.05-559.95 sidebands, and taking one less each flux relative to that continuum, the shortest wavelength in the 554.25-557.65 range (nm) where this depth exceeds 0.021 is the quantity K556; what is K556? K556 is 556.4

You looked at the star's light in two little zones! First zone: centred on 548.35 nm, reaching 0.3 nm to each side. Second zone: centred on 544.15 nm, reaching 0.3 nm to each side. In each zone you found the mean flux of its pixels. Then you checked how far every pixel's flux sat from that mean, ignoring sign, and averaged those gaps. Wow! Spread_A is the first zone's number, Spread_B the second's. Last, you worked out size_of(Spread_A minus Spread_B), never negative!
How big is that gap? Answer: 0.16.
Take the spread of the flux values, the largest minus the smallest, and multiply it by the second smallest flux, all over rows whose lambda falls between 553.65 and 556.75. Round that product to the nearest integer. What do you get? 95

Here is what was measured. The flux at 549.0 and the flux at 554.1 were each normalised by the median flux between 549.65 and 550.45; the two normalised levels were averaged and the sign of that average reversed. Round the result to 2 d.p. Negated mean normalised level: -1.06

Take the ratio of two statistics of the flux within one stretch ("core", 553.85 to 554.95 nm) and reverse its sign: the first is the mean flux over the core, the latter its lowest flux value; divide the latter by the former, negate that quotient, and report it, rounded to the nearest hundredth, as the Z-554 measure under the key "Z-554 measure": -0.94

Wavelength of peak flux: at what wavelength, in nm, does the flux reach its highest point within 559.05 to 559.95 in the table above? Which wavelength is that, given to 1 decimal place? 559.9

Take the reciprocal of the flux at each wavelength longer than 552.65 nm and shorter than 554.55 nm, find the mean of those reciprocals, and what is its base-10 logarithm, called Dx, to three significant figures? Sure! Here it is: -1.34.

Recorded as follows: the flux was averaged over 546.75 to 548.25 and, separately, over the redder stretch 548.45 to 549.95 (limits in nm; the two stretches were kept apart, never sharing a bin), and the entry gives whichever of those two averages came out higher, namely 20.6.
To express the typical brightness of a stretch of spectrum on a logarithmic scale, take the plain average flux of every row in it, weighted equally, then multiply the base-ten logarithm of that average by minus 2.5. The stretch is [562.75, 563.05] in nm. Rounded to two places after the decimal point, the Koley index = -3.28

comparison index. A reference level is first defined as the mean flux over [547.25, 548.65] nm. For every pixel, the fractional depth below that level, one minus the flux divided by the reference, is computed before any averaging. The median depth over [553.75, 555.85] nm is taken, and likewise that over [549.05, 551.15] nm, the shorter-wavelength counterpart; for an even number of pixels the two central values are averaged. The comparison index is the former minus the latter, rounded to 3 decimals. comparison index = -0.078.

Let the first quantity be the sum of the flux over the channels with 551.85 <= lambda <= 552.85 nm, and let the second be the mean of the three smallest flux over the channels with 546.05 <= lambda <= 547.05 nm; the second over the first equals 0.090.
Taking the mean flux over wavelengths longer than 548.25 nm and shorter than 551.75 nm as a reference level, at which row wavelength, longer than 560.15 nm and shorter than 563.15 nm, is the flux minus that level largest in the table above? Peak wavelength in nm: 560.2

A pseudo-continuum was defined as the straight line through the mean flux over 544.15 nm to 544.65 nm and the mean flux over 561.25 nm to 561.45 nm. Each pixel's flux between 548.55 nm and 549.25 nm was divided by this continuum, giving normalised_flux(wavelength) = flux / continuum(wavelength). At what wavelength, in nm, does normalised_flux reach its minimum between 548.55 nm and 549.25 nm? 548.8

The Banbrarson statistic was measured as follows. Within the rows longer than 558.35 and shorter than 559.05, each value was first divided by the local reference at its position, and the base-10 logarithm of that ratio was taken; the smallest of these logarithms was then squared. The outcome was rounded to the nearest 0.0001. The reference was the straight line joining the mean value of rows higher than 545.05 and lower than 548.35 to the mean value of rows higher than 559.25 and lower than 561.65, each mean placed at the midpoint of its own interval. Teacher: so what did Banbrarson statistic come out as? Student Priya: 0.0026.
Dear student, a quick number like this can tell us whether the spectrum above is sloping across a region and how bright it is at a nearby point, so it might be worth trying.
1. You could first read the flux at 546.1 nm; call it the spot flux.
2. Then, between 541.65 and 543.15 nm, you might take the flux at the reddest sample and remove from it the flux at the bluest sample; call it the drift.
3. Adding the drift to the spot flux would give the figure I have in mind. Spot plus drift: 19.0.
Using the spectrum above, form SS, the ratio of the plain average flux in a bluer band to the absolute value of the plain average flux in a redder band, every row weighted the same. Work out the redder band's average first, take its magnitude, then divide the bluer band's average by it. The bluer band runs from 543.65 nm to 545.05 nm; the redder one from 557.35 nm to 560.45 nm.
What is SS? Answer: 1.01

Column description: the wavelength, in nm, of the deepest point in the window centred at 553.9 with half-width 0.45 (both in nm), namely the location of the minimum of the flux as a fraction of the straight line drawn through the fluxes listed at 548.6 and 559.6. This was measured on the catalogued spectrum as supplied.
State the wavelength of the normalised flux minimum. 553.5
